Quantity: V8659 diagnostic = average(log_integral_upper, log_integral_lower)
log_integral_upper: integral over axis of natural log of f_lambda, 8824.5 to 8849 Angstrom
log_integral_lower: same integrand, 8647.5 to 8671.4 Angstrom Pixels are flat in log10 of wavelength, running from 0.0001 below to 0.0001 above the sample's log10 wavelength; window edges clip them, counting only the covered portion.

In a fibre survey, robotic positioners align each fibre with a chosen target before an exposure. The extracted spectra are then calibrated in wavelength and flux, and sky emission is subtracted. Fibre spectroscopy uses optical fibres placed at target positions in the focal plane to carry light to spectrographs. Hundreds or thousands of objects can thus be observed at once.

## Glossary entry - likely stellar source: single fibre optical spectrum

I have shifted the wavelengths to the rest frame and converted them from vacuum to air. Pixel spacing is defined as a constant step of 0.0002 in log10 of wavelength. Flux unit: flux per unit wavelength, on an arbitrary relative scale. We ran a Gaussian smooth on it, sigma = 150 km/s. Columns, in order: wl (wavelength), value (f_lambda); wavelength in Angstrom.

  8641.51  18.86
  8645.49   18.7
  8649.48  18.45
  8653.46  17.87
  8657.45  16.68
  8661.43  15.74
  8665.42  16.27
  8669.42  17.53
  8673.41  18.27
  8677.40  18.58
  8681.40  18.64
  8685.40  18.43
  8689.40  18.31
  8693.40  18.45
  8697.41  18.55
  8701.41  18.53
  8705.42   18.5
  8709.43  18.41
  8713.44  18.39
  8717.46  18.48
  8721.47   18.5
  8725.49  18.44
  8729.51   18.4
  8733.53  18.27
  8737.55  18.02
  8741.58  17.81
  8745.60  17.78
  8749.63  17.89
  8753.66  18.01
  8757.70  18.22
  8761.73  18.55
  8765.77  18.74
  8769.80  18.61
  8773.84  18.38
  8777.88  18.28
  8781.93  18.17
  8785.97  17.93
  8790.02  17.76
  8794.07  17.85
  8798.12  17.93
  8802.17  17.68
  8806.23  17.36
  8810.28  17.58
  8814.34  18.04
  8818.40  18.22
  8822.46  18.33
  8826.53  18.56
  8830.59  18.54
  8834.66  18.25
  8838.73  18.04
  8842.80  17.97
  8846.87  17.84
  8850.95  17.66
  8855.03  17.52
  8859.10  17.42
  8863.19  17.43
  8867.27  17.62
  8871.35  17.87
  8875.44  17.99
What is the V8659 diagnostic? 69.4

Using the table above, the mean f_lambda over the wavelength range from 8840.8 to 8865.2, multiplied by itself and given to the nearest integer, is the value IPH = 311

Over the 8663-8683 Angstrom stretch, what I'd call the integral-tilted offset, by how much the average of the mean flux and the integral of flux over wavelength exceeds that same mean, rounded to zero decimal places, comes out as 169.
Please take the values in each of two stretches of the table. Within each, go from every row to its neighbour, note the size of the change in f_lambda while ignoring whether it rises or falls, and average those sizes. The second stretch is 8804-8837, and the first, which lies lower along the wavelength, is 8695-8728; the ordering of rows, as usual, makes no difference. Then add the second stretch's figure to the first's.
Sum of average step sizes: 0.26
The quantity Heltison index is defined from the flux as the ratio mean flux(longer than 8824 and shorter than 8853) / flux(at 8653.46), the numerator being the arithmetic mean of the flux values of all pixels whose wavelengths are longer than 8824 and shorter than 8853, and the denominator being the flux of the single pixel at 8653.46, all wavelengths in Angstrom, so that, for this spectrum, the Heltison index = 1.01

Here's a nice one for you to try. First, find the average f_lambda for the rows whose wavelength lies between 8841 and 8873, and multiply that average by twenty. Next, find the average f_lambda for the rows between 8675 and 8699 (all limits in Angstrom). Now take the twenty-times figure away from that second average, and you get -335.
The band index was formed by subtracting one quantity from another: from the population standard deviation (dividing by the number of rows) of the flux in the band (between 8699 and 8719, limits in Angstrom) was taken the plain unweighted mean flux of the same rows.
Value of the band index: -18.4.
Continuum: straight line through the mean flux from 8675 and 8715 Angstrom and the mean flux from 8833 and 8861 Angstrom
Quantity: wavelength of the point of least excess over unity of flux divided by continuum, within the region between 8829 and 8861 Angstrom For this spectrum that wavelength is 8859.10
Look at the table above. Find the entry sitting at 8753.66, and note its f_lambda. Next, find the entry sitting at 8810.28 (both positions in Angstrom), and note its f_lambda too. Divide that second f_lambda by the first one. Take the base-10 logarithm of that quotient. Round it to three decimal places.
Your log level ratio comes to -0.010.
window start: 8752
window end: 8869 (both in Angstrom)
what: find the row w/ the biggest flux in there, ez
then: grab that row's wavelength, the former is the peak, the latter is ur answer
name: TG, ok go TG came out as 8765.77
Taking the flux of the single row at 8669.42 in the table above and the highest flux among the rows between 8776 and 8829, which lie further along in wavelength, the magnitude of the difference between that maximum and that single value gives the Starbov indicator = 1.03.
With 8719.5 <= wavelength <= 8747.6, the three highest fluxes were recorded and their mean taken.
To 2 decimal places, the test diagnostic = 18.45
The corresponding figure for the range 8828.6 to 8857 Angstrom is 18.28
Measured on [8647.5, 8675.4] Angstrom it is 18.20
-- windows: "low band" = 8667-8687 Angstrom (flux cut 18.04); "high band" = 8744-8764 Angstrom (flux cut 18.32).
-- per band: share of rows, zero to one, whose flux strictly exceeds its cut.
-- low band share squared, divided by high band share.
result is 3.2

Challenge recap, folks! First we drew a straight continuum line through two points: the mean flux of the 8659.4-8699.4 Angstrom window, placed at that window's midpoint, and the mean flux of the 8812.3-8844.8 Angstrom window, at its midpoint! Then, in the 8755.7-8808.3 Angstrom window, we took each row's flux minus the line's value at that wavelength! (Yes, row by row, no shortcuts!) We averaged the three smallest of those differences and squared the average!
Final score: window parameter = 0.3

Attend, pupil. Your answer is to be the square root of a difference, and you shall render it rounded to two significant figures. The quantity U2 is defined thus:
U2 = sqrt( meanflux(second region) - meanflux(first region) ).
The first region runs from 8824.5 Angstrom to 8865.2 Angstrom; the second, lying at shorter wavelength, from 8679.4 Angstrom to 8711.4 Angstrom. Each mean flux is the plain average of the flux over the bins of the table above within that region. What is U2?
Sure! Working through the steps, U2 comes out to 0.74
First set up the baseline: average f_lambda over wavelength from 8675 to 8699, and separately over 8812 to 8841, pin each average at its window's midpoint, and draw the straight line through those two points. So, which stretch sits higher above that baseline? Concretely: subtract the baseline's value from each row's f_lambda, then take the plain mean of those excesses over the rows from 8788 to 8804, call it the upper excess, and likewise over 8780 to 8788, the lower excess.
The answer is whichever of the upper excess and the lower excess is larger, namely -0.3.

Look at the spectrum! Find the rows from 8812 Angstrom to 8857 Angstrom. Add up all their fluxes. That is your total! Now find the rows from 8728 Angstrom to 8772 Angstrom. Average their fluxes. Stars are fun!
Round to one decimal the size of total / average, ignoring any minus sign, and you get 10.9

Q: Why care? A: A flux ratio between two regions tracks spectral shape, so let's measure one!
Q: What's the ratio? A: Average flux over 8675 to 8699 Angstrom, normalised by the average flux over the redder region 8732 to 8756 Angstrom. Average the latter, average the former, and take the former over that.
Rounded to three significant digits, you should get 1.03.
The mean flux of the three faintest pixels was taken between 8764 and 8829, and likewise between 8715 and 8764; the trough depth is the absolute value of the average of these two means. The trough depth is 17.7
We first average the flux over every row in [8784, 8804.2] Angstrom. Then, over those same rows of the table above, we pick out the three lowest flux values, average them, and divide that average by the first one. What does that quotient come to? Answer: 0.996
